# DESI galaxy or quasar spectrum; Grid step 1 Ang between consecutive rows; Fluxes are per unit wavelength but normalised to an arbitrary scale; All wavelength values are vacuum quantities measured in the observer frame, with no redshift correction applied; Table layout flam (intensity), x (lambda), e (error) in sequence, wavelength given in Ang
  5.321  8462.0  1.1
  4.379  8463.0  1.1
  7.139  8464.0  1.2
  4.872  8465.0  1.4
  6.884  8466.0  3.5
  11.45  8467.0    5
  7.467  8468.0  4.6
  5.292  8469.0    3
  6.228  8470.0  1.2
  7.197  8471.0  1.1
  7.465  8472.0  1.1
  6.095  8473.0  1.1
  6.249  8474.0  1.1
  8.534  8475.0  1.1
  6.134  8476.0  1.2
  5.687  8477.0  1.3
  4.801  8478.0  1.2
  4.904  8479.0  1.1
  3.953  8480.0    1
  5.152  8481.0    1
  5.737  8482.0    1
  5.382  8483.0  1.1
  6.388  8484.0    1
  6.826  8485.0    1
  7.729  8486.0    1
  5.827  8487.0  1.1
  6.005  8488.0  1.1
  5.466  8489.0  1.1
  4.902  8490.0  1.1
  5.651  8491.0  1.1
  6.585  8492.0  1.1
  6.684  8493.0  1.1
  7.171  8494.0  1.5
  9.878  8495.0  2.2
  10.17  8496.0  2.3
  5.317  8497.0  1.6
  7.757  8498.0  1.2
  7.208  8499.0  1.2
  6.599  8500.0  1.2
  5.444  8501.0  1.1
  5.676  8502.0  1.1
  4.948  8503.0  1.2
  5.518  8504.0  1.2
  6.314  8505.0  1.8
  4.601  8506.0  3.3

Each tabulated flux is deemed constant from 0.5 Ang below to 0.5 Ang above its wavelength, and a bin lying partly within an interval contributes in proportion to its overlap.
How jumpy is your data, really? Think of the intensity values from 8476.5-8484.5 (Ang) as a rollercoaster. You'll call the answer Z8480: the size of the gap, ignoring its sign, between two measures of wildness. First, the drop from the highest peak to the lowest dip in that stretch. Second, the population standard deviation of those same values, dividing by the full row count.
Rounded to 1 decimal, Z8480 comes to 1.8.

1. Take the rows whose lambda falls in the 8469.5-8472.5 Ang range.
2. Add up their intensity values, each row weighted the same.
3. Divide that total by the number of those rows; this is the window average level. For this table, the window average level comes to 7.0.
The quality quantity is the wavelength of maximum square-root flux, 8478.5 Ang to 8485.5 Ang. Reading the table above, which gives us 8485.0 Ang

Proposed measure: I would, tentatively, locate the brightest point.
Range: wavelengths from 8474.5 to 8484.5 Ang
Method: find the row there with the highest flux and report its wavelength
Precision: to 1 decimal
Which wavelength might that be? 8475.0 Ang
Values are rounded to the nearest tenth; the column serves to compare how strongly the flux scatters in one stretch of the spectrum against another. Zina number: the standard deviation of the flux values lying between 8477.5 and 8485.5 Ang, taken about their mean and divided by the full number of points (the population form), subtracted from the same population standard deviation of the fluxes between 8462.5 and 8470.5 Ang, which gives 1.2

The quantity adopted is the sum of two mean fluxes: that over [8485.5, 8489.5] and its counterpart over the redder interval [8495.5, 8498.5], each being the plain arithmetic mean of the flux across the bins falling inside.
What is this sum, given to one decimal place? 14.0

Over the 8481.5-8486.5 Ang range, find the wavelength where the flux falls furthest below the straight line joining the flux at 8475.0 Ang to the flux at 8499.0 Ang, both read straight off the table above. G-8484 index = 8483.0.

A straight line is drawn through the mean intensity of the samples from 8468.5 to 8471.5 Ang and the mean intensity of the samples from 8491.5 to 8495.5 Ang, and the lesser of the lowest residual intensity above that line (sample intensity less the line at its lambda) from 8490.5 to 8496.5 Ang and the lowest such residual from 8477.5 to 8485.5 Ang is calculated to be -2.86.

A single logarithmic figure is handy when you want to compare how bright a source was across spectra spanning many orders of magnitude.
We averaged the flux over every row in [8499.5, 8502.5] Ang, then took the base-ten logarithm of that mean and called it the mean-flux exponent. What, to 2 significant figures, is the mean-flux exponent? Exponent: 0.77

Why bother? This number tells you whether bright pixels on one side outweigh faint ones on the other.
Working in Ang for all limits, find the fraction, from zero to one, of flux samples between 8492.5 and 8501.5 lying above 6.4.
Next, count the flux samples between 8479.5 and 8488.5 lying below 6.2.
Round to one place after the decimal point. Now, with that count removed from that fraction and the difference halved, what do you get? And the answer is -2.6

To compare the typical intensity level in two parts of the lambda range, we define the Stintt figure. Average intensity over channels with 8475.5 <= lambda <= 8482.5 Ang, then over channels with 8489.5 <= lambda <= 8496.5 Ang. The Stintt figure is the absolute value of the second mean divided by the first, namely 1.4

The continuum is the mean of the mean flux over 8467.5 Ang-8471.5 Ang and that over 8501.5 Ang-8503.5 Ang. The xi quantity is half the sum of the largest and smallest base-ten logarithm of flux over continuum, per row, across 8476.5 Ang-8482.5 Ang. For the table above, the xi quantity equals -0.10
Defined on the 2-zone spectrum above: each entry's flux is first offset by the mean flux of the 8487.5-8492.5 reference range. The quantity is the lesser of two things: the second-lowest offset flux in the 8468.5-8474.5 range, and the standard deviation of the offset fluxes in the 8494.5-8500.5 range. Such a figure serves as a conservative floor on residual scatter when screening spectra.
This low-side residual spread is 0.4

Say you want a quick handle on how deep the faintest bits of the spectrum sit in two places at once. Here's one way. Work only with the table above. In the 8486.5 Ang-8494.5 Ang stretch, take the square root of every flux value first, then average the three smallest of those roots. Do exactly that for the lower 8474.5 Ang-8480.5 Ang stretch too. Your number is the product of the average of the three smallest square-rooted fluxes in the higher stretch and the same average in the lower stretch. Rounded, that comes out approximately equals 4.92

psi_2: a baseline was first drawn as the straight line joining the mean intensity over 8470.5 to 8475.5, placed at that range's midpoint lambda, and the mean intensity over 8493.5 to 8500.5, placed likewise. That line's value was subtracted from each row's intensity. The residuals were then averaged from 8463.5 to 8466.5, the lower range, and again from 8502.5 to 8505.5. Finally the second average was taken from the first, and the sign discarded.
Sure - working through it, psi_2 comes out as 1.7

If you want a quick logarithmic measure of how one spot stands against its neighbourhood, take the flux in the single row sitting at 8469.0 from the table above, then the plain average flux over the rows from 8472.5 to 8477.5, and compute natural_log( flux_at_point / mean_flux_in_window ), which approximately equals -0.2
